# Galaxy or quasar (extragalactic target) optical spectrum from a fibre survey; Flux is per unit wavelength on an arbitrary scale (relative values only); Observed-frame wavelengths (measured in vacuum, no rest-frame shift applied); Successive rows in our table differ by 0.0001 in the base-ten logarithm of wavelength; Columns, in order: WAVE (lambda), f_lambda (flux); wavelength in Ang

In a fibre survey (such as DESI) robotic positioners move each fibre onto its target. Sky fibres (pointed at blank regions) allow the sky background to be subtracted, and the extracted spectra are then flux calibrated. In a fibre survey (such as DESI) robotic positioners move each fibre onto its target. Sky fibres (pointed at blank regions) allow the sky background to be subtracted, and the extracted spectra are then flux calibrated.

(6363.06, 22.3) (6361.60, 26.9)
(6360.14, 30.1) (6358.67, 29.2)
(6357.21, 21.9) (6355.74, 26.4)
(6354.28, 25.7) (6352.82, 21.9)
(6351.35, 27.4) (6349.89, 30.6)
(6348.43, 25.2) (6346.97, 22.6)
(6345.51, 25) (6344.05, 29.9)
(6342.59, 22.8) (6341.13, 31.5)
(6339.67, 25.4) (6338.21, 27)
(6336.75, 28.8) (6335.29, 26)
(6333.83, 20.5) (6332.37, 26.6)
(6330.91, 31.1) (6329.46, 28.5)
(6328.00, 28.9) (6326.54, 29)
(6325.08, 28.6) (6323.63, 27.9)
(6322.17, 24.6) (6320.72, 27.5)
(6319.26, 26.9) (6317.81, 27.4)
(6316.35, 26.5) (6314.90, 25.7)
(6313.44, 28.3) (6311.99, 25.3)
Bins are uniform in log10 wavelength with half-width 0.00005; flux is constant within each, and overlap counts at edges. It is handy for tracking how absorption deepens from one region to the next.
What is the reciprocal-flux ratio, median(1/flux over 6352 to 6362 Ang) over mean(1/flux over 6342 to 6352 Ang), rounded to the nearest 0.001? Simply 0.981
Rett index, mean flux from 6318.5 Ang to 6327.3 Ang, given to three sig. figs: 27.4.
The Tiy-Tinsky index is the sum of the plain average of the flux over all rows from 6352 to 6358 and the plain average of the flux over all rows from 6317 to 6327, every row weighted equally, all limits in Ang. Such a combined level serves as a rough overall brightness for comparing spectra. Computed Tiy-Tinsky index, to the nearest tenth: 51.4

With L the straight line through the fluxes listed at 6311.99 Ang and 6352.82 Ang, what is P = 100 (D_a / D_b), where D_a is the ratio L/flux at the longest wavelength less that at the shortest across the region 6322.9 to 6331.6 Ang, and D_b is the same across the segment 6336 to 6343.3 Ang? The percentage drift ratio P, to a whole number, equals -57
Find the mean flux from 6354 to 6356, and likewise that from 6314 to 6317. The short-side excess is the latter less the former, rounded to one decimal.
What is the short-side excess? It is 0.1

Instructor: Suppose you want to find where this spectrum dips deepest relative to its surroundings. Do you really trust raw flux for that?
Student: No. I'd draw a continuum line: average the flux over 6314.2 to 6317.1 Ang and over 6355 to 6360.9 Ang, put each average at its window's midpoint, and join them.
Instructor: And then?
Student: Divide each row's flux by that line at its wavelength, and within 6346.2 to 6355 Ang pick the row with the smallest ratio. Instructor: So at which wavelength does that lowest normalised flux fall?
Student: 6352.82 Ang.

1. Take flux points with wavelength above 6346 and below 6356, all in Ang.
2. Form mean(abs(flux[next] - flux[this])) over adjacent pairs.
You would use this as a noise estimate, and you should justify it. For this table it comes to 3.5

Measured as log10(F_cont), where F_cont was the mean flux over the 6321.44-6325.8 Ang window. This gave 1.43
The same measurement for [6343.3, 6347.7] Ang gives 1.41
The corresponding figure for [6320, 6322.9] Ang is 1.42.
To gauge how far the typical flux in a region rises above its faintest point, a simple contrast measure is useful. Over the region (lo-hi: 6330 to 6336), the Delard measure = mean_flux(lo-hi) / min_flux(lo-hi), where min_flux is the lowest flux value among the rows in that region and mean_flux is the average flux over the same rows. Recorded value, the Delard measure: 1.27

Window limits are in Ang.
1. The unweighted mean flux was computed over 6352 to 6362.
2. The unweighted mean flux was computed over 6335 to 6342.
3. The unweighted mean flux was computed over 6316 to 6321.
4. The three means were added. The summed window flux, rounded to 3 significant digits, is 80.8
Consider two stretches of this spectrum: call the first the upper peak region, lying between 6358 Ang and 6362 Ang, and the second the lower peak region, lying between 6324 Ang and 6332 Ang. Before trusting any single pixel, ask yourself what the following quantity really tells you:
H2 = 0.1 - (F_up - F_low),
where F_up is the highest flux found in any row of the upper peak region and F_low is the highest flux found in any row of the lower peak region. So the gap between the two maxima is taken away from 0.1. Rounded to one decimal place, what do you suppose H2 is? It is 1.1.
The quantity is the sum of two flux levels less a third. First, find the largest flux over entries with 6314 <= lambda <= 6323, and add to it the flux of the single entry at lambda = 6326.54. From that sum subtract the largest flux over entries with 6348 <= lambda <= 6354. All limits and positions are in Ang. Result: 26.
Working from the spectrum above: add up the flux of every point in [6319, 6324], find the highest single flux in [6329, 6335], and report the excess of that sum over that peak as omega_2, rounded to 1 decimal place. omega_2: 75.8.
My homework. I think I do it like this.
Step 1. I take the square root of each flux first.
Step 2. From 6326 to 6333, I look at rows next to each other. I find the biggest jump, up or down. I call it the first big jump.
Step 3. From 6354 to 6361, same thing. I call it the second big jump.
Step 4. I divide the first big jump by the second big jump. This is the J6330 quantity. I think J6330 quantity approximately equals 0.58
